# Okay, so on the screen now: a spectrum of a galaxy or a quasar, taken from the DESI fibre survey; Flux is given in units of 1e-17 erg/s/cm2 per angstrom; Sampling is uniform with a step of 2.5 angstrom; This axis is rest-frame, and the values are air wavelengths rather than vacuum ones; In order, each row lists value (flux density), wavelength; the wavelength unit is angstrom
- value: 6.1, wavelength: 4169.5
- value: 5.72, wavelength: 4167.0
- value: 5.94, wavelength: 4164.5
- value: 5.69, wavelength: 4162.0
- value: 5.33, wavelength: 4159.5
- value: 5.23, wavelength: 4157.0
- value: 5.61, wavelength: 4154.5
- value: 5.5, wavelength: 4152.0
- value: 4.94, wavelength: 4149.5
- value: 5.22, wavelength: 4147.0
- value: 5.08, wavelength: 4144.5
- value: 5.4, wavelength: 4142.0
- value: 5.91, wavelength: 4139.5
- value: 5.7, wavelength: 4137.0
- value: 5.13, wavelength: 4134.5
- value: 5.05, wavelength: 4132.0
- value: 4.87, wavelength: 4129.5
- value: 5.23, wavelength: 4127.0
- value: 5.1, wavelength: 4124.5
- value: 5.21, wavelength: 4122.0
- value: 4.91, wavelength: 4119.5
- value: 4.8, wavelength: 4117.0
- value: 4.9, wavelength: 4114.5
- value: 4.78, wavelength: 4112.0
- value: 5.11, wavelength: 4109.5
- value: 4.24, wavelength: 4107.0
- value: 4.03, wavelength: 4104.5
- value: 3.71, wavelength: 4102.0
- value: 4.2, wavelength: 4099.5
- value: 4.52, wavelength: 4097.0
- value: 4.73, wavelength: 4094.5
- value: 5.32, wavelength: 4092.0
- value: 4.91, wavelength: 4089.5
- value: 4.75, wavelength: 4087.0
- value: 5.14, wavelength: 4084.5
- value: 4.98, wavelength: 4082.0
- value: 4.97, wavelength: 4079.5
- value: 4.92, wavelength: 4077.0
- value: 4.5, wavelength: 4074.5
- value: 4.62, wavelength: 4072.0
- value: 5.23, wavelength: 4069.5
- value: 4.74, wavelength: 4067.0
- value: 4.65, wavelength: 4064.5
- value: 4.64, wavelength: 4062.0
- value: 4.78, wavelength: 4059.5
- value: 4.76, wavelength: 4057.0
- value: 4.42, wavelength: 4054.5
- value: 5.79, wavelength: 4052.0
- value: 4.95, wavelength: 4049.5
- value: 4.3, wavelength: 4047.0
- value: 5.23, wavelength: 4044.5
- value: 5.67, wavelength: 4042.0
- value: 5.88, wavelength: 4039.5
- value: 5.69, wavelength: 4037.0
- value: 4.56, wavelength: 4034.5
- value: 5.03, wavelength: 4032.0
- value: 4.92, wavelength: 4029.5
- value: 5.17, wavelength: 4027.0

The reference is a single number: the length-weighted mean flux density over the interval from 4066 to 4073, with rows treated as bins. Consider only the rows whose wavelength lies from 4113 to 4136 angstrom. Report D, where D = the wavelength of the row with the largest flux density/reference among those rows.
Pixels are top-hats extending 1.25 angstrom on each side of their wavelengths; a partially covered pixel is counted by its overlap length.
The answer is 4127.0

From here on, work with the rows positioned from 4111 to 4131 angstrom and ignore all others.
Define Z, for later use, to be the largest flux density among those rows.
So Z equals 5.23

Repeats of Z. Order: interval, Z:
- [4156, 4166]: 5.94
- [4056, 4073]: 5.23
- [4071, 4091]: 5.14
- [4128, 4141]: 5.91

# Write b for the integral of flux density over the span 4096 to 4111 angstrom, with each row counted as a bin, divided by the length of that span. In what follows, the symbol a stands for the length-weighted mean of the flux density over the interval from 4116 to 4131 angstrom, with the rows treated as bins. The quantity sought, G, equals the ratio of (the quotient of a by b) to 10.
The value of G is 0.117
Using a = 5.02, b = 4.31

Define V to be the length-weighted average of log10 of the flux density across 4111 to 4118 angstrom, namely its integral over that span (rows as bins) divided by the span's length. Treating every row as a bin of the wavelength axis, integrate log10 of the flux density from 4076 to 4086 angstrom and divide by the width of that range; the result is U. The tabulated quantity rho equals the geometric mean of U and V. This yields 0.691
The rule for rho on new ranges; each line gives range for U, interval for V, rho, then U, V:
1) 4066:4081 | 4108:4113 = 0.688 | 0.684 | 0.691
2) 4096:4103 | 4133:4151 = 0.669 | 0.616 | 0.727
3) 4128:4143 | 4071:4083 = 0.703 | 0.727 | 0.681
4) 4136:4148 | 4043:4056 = 0.714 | 0.737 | 0.692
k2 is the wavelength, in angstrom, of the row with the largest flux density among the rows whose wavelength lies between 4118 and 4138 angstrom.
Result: 4137.0 angstrom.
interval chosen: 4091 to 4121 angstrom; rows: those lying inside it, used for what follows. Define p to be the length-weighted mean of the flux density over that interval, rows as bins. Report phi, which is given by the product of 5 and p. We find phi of 23.0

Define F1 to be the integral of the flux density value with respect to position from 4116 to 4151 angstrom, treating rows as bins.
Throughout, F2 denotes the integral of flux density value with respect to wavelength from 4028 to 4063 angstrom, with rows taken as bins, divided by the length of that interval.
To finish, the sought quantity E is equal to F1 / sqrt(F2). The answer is 80.8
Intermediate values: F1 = 182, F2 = 5.05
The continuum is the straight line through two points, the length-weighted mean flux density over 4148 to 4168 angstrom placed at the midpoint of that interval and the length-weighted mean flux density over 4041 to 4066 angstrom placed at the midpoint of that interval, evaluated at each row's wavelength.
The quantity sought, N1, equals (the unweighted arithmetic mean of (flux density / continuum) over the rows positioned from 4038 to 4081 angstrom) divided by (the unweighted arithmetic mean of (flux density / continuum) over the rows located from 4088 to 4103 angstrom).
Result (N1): 1.13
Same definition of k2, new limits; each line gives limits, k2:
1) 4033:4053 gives 4039.5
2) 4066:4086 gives 4069.5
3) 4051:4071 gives 4052.0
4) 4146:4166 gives 4164.5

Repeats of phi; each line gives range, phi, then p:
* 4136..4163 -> 27.1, 5.41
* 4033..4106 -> 24.2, 4.85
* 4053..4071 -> 23.8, 4.76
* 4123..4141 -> 26.4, 5.28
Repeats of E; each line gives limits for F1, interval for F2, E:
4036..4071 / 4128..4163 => 76.5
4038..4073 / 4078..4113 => 80.7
